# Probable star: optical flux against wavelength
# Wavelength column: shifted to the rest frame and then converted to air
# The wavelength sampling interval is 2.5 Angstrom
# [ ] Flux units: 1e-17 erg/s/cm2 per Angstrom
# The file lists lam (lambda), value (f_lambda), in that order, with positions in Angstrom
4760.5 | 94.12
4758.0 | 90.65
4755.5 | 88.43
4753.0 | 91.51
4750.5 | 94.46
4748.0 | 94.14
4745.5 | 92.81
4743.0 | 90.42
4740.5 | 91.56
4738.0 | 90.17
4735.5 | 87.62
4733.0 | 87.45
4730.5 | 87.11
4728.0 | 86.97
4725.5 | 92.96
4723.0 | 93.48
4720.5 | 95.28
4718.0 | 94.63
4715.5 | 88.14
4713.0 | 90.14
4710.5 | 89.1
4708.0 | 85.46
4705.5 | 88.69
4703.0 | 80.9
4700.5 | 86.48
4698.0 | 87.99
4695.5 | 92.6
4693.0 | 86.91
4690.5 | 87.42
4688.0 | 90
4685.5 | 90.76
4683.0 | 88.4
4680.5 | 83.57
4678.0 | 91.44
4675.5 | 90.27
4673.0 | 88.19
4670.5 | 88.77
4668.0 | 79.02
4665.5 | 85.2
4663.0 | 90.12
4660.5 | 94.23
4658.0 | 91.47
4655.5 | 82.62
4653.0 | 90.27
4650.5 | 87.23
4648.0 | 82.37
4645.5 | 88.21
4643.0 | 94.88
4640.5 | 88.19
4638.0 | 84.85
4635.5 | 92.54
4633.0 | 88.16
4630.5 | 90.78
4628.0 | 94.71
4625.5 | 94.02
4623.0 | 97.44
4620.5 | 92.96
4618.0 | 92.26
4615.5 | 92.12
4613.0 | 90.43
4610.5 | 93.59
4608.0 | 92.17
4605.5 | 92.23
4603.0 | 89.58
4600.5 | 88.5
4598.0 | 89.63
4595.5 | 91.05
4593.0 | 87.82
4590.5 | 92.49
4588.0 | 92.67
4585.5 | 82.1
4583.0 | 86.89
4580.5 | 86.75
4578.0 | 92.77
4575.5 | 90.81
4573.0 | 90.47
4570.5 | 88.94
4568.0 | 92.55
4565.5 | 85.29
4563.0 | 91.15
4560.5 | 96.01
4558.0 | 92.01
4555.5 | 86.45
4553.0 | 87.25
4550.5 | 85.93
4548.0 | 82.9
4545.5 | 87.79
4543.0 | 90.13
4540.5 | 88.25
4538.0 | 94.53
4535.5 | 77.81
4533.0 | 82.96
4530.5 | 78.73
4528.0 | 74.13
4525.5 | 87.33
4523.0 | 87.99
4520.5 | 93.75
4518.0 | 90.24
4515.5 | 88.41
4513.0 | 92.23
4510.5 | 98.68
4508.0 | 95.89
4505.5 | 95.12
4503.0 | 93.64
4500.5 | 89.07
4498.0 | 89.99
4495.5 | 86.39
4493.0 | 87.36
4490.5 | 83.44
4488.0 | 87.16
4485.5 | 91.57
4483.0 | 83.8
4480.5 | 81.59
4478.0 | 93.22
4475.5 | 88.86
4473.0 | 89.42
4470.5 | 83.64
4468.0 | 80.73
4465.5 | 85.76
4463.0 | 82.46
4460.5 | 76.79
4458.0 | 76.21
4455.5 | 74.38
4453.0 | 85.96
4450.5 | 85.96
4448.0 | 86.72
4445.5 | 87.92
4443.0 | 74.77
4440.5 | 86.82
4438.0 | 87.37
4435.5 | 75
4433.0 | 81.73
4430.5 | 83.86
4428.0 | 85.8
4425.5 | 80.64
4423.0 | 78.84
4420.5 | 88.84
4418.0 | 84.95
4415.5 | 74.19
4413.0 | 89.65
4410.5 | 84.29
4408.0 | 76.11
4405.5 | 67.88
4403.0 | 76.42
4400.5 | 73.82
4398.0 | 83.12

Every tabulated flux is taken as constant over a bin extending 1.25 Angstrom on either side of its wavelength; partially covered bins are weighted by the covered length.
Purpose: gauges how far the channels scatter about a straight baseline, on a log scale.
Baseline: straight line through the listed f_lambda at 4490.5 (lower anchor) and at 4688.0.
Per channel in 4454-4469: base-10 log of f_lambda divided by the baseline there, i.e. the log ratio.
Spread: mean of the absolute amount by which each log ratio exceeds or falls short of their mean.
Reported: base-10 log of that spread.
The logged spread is -1.722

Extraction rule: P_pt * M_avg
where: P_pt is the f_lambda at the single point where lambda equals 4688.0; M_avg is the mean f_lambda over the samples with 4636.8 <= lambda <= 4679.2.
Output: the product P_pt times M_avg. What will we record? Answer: 7927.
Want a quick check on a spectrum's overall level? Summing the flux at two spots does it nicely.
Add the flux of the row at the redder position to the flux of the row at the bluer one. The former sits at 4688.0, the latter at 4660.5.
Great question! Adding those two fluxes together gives 184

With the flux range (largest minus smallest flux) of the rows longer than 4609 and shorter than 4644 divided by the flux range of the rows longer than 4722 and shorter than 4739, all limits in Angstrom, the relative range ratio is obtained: 1.93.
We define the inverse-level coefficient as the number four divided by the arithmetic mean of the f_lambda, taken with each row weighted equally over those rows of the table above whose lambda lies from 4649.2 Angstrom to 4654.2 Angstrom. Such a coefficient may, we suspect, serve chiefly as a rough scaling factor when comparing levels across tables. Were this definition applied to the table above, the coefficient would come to 0.0451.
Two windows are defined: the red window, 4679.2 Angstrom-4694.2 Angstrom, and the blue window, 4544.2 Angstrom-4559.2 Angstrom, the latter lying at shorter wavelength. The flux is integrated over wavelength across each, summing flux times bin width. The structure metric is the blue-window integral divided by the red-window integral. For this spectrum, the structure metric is 0.99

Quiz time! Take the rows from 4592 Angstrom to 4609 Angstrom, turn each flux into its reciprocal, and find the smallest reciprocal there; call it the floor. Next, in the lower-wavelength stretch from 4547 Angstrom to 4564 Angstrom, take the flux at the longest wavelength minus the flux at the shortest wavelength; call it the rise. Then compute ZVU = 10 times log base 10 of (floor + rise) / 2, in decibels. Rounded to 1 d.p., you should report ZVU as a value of 6.2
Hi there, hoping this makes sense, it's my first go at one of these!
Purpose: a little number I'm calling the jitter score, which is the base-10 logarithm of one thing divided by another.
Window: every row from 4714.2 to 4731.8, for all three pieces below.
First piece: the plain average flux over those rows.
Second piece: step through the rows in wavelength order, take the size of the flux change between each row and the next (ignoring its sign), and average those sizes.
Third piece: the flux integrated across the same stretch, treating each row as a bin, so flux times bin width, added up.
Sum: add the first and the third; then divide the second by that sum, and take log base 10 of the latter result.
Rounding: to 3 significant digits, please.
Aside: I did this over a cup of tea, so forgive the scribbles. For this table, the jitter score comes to -2.81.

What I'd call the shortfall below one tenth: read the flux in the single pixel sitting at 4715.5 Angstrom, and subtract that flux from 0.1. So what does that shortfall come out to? -88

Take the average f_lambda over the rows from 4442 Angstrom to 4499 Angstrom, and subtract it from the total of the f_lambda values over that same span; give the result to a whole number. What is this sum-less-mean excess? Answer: 1860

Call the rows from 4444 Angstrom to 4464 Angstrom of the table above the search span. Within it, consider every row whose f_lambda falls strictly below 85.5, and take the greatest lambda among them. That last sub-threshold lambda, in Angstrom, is 4463.0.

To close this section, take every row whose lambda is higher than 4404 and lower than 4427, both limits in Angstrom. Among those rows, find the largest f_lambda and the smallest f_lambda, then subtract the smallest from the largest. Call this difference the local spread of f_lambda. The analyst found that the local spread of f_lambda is 21.8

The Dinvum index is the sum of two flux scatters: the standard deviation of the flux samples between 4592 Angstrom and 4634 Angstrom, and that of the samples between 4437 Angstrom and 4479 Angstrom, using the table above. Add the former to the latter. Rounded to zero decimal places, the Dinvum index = 8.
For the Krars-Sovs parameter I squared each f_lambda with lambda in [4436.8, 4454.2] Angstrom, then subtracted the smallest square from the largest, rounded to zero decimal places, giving 2139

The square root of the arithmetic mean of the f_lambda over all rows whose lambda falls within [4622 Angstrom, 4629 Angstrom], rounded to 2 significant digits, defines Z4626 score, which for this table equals 9.8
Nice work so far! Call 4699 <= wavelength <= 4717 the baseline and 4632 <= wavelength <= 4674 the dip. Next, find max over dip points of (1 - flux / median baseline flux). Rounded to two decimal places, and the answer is 0.10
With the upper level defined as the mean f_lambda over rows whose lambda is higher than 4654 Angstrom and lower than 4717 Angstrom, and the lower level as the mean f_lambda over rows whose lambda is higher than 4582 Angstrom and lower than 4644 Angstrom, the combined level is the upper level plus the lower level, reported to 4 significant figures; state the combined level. 178.8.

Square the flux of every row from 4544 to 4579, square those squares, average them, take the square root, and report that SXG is 8011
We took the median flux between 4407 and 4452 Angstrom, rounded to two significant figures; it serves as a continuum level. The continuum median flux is 85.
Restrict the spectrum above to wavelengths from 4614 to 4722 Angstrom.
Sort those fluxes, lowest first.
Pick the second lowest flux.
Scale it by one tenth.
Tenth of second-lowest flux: 8.1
